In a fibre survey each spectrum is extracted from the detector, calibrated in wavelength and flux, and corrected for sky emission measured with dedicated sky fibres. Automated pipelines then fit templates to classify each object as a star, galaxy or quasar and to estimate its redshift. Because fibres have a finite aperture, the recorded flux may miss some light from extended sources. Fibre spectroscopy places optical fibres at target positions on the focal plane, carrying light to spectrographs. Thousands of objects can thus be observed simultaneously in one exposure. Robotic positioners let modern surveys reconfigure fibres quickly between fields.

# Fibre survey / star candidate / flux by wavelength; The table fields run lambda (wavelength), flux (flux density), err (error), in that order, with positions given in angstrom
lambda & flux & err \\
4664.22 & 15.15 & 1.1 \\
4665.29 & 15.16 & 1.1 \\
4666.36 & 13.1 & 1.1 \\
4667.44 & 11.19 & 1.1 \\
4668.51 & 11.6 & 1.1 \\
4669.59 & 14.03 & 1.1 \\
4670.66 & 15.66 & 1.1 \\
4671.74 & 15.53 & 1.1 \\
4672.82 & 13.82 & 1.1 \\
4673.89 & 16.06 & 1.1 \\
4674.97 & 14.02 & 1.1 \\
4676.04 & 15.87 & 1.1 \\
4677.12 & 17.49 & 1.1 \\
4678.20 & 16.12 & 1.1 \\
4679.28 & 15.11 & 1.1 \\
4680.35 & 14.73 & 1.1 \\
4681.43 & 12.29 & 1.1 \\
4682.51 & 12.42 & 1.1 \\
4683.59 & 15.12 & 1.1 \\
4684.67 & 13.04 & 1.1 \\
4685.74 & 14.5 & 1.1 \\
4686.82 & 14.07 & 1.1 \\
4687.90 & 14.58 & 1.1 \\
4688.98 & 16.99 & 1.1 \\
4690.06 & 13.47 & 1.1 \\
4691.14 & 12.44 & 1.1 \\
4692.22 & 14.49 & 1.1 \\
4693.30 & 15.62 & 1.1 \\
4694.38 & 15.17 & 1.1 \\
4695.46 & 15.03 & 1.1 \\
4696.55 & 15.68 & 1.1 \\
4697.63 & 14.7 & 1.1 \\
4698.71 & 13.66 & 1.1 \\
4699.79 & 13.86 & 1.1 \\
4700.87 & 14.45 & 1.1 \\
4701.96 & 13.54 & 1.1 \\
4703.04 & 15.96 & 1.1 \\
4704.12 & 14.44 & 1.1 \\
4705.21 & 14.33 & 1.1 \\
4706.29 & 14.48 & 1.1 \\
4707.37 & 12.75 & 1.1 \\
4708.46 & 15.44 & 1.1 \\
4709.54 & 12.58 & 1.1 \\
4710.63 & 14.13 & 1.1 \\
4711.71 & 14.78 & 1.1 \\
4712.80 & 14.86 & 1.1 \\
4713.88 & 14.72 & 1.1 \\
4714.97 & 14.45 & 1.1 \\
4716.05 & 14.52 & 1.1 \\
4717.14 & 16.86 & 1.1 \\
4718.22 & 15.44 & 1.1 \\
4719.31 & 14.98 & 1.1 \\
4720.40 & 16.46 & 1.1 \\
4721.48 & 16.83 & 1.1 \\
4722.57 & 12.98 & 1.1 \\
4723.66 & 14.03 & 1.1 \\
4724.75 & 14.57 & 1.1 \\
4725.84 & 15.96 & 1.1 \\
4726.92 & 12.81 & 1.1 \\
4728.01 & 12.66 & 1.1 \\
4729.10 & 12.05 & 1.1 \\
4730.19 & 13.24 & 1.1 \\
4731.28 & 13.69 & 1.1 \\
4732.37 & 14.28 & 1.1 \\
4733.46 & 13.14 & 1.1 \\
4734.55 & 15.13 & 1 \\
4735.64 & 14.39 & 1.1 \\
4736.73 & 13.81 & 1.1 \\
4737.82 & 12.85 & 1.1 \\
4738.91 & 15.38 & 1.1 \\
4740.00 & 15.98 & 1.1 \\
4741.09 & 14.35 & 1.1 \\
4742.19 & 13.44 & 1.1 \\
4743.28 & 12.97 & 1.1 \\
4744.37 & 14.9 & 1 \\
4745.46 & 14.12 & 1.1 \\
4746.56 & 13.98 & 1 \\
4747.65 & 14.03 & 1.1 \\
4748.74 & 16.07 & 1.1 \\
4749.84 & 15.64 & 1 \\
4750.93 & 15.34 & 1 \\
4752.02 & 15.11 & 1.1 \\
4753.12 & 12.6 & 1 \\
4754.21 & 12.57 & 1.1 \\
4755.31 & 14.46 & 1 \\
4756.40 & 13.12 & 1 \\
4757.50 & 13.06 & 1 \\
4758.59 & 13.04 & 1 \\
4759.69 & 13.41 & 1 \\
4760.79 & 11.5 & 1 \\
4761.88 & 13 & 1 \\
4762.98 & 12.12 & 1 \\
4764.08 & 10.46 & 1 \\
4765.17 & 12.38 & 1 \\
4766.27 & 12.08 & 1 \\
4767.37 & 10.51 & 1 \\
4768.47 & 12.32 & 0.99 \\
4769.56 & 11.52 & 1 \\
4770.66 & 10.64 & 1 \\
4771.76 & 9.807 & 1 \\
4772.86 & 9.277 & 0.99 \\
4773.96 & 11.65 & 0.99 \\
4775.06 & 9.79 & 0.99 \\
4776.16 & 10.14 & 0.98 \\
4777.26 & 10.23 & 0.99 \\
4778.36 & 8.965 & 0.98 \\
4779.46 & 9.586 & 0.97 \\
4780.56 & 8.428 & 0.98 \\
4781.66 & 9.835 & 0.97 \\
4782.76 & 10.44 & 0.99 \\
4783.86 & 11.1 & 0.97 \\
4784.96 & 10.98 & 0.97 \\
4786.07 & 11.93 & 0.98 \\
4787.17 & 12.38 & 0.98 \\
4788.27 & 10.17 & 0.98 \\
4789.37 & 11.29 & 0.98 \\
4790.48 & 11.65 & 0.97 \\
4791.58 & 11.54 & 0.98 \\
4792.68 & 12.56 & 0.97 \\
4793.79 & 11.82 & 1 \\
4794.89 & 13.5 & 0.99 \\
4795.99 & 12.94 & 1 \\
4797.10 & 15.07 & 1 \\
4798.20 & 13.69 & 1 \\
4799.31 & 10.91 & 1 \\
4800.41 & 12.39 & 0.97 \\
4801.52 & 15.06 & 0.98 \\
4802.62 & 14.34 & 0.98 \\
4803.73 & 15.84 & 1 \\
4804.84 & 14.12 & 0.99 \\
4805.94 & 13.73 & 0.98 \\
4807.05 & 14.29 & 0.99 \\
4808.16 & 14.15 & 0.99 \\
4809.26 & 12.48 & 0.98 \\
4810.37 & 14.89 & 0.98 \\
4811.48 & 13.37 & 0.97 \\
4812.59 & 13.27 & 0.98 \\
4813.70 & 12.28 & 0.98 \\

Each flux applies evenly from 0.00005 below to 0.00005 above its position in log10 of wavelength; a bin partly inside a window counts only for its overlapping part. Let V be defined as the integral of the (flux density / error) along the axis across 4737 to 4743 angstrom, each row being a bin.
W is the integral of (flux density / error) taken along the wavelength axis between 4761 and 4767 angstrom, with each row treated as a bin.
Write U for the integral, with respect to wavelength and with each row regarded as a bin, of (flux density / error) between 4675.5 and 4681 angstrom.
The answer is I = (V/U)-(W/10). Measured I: -6.2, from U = 79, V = 78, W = 72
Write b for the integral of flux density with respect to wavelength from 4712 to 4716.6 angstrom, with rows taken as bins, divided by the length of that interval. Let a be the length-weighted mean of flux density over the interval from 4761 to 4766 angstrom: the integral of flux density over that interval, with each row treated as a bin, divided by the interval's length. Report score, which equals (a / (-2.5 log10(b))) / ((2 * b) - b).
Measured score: -0.28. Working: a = 12.0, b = 14.6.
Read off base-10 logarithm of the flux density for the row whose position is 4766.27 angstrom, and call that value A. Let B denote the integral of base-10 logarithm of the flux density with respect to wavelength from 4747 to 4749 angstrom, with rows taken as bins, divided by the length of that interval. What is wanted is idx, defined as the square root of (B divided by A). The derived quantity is 1.04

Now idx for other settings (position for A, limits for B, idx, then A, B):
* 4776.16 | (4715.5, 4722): 1.09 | 1.006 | 1.20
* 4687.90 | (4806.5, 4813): 0.99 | 1.164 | 1.14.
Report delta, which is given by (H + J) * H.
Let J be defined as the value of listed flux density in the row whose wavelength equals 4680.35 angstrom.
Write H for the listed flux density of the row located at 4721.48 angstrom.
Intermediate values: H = 16.83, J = 14.73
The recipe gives 531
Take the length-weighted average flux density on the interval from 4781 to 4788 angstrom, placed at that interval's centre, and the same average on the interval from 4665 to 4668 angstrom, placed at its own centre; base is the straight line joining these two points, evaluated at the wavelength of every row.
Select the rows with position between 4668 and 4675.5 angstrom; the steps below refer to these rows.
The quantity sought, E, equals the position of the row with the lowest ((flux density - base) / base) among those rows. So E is 4668.51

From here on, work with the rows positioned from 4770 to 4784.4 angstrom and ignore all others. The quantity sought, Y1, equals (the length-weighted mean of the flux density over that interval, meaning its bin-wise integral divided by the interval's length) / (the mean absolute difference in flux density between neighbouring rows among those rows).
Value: 10.2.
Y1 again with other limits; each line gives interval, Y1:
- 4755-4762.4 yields 15.1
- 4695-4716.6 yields 14.7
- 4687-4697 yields 10.4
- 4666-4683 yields 10.1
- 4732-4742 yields 11.3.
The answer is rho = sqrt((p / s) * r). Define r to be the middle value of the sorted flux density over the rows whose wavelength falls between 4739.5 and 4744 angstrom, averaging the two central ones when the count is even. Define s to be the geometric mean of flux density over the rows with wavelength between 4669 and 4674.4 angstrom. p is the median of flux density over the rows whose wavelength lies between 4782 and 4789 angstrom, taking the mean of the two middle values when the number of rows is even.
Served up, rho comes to 3.20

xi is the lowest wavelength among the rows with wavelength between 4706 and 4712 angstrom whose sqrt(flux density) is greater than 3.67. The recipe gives 4706.29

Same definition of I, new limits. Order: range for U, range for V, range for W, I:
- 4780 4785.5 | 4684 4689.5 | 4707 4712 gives -5.1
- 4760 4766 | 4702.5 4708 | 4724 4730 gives -6.4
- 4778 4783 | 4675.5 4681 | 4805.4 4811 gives -6.3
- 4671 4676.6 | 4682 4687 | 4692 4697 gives -6.1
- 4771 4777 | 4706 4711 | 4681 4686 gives -5.1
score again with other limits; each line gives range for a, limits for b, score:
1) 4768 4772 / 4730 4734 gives -0.29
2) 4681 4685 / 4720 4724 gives -0.30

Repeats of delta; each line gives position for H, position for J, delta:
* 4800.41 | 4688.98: 364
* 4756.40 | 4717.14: 393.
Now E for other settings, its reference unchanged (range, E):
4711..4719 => 4714.97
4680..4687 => 4681.43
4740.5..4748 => 4743.28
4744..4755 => 4754.21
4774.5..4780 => 4778.36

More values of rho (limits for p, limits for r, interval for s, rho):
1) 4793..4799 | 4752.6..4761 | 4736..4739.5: 3.55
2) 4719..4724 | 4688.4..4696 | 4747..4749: 3.87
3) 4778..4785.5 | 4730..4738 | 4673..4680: 2.93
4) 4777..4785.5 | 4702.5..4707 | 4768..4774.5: 3.66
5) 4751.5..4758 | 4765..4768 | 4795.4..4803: 3.43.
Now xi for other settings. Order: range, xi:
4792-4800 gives 4794.89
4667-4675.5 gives 4669.59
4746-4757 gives 4746.56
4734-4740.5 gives 4734.55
